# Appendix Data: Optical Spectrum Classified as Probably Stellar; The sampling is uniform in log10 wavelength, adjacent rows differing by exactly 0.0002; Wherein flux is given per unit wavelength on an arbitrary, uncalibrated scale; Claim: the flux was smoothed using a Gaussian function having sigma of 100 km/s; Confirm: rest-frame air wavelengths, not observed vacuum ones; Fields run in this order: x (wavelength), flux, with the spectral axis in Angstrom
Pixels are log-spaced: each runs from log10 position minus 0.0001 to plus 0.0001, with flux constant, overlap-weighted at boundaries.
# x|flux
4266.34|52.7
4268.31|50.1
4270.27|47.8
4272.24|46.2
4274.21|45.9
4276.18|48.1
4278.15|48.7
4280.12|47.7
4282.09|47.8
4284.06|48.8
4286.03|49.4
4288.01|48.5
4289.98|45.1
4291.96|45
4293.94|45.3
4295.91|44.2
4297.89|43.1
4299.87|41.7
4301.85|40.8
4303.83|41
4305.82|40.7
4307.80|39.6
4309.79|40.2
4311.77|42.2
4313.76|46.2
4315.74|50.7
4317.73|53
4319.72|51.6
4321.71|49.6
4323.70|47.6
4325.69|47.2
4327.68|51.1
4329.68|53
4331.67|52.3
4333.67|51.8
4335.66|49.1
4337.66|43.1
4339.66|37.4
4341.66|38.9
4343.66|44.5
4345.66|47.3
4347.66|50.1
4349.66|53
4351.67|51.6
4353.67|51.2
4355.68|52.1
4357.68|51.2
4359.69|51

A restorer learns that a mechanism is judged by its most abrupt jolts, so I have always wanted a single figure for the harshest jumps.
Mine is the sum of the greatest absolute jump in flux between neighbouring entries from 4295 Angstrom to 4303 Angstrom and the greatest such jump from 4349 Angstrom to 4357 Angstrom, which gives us 2.8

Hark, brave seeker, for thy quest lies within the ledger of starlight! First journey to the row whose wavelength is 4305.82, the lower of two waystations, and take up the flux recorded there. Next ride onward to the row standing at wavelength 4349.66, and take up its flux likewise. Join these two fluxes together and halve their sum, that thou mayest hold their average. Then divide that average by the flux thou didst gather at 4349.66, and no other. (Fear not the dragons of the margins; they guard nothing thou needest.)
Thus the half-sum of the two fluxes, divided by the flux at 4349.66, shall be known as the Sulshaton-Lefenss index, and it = 0.884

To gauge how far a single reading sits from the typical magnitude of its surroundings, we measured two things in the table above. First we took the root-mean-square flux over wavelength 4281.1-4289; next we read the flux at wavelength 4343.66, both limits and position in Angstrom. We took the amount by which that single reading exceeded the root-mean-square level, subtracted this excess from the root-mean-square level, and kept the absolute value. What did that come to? 53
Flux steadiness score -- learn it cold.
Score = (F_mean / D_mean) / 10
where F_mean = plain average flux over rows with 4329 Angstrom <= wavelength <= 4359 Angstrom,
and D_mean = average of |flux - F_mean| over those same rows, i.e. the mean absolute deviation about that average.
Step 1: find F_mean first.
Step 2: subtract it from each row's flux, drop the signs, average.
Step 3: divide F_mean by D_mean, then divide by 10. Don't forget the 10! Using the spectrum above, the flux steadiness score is 1.2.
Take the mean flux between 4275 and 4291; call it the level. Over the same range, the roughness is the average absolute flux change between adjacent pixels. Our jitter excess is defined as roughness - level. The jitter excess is -46.9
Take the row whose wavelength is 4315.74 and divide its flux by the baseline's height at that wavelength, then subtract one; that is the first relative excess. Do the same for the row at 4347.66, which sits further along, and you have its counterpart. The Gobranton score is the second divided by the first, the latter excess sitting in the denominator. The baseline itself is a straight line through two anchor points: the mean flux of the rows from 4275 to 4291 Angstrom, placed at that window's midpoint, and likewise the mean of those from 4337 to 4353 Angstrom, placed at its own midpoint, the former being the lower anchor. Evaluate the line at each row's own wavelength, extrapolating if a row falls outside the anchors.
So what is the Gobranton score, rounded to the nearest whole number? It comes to 1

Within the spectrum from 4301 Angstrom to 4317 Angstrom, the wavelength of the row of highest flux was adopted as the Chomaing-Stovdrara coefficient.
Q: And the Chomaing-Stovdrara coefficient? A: 4315.74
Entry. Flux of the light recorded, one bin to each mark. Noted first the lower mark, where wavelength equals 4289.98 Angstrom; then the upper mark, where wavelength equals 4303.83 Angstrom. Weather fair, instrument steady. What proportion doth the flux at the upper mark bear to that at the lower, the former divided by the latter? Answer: 0.91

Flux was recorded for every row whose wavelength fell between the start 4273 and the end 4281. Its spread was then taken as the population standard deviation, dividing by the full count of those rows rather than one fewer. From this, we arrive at 1.0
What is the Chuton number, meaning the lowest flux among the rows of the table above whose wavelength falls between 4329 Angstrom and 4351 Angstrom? 37.4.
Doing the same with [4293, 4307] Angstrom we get 40.7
